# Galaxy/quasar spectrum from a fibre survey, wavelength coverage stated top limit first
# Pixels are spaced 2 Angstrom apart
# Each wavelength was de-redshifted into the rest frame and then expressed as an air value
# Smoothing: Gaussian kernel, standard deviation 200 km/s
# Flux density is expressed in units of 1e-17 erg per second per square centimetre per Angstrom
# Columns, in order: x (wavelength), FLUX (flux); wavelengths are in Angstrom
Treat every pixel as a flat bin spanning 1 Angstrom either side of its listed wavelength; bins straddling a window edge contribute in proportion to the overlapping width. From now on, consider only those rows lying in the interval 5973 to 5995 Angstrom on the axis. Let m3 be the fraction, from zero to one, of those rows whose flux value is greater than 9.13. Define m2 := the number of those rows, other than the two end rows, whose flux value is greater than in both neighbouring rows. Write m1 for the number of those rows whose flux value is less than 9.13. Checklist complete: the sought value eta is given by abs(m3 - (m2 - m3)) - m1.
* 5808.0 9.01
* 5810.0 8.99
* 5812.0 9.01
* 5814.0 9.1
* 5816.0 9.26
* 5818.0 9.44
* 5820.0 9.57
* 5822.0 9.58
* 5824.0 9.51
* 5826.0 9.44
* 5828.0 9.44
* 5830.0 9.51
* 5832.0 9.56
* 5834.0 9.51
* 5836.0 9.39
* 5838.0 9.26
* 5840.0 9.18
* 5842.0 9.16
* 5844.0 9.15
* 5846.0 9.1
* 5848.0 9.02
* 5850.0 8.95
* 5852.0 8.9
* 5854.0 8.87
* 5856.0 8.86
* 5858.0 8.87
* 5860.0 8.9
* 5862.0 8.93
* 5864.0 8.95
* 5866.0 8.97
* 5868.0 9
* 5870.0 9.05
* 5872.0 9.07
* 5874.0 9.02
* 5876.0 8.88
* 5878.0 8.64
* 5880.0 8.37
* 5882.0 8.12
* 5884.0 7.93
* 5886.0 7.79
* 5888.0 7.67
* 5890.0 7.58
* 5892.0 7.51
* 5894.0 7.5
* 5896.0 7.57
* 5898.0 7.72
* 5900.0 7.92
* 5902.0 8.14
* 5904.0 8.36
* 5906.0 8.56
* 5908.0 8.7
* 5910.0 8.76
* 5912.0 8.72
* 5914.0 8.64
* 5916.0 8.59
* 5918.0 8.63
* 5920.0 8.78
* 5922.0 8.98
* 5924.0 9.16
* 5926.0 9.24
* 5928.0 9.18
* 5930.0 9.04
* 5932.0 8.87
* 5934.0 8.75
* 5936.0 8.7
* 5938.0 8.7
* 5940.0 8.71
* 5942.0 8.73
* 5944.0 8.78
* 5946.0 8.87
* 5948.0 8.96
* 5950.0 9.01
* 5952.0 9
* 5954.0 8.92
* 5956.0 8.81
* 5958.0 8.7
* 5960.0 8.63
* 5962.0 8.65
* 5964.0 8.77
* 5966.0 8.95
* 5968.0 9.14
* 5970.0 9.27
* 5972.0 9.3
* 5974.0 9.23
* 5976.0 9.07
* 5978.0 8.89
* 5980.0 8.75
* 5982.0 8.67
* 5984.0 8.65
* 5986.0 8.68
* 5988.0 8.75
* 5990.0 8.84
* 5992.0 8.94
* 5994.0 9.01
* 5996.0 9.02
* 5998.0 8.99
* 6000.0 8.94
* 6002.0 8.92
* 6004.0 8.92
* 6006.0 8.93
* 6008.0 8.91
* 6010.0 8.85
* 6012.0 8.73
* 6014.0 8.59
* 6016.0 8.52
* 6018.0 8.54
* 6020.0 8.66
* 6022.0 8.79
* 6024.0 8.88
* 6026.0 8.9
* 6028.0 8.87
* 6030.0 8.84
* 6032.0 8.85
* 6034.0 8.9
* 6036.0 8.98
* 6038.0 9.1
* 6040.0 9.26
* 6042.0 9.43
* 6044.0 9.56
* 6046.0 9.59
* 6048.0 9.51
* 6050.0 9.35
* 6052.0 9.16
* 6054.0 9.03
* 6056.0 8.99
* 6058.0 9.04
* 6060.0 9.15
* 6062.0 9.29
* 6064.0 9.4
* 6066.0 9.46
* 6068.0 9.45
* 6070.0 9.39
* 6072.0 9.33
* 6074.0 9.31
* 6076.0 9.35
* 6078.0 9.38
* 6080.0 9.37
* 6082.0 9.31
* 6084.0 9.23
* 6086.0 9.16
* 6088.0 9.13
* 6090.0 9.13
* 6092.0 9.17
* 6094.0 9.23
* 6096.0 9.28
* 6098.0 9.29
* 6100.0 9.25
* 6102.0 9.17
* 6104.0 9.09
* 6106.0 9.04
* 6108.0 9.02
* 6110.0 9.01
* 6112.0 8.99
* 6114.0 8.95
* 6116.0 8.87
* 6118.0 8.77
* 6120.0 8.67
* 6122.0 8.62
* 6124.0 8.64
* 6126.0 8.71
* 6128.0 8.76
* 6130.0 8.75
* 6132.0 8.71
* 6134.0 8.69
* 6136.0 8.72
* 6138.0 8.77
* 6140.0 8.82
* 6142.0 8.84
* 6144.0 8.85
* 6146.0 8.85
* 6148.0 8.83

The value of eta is -9.8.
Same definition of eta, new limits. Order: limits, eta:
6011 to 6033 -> -10.0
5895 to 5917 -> -10.0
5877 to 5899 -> -11.0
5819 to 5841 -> 0.0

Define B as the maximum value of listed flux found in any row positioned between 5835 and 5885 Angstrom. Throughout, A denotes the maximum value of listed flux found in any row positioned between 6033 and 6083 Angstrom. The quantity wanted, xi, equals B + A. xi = 19.0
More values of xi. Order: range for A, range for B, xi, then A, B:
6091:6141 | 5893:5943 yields 18.5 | 9.29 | 9.24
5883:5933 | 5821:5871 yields 18.8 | 9.24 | 9.58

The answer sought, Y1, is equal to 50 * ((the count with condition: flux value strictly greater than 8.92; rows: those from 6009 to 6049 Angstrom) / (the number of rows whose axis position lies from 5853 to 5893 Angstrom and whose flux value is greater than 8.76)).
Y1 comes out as 29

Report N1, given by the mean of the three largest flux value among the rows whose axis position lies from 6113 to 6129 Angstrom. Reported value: 8.86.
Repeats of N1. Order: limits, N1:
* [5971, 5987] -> 9.20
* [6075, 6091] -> 9.37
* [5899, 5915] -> 8.73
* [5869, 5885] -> 9.05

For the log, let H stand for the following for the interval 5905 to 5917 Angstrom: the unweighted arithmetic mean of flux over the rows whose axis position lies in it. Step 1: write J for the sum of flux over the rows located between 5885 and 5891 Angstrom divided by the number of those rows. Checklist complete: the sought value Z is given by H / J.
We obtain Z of 1.13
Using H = 8.7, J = 7.7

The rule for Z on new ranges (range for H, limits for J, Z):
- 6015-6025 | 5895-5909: 1.07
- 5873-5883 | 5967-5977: 0.94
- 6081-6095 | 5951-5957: 1.03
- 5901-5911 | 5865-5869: 0.95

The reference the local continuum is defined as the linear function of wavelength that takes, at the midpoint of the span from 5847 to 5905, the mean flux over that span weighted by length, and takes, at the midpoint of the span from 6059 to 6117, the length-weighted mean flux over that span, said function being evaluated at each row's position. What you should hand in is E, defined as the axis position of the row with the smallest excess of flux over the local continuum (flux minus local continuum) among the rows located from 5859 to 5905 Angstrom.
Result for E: 5894.0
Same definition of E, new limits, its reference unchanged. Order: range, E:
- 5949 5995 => 5984.0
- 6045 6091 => 6056.0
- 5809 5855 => 5854.0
